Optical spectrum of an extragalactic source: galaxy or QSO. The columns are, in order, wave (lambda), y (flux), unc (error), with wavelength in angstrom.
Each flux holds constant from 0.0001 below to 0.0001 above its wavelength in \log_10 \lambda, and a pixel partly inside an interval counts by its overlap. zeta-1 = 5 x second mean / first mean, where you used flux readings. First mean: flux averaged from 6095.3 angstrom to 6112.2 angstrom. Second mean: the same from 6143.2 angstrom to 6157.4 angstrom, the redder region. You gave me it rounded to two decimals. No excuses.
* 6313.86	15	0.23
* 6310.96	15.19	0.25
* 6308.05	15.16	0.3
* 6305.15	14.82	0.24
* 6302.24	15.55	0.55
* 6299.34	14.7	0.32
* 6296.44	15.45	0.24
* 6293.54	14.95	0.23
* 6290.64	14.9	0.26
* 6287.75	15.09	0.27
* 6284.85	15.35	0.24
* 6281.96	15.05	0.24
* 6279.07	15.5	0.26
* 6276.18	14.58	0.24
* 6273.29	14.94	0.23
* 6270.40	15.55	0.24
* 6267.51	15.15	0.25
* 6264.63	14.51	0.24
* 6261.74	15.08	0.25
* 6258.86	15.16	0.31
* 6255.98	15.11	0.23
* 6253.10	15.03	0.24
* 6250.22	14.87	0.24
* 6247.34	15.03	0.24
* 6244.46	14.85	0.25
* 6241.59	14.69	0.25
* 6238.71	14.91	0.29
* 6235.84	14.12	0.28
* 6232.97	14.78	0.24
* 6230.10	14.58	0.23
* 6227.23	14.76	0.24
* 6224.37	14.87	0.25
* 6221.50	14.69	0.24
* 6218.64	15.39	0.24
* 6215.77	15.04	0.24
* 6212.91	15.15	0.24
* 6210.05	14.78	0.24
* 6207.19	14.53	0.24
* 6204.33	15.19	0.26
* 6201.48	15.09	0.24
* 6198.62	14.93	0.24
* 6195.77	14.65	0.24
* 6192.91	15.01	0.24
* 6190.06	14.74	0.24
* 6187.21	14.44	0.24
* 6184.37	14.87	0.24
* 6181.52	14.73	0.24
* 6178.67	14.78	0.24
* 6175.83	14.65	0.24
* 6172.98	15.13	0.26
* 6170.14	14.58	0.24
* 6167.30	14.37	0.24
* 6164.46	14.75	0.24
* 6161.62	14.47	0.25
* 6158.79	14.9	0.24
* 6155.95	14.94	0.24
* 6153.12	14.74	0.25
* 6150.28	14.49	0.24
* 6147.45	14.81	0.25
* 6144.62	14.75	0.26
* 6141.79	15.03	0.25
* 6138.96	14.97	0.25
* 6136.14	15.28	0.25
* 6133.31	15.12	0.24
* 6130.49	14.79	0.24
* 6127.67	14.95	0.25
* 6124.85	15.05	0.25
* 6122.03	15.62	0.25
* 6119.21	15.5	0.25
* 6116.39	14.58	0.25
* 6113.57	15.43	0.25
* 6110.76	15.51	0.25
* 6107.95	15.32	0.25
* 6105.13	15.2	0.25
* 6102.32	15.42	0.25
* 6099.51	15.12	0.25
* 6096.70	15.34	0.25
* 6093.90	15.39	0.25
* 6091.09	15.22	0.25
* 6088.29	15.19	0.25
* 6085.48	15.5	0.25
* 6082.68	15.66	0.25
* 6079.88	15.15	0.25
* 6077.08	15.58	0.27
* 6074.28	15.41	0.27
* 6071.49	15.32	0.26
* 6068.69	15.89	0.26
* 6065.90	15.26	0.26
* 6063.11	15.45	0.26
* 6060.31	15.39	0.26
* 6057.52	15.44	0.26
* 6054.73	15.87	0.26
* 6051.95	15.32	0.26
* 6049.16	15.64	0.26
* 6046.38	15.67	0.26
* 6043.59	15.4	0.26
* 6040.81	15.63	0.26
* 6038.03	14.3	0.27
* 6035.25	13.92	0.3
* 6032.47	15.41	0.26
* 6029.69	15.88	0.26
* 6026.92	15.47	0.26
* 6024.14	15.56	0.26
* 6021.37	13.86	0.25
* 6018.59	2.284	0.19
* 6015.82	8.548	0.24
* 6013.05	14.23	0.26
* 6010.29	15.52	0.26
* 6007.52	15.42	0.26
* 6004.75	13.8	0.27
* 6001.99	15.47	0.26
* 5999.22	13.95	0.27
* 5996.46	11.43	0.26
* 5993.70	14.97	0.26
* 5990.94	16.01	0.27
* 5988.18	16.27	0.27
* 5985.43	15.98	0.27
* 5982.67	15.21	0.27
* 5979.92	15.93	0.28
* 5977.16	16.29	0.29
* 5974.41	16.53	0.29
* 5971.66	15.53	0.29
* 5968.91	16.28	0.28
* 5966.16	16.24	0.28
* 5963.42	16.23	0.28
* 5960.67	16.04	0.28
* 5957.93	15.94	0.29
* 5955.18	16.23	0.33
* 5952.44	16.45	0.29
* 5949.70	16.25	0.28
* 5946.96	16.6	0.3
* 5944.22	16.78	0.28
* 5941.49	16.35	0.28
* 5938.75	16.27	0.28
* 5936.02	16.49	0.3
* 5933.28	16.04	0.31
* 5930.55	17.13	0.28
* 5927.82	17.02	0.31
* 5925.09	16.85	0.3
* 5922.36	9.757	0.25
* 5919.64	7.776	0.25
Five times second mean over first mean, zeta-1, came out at 4.81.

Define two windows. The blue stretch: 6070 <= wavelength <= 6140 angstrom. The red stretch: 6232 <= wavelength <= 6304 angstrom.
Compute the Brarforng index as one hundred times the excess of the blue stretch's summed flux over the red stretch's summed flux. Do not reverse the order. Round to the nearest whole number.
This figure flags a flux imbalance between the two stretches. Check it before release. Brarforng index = 672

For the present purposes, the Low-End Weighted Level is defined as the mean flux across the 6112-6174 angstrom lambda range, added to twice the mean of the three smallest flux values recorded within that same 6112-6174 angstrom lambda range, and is 43.8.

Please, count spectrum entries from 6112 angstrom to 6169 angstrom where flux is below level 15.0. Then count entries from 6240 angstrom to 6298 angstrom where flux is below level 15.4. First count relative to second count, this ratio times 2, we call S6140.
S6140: 1.5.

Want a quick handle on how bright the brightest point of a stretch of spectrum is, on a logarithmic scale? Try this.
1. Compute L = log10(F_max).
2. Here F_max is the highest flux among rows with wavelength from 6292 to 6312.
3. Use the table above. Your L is 1.19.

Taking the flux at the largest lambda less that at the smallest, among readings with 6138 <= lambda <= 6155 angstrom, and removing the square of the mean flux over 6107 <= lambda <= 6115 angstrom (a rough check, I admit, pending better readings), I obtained -238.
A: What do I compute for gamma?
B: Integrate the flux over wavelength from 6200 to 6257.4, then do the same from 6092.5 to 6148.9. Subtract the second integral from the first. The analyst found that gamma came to -1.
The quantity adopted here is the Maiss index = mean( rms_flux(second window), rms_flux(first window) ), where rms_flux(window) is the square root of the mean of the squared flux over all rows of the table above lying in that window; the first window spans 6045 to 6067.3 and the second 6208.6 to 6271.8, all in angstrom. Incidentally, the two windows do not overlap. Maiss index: 15.21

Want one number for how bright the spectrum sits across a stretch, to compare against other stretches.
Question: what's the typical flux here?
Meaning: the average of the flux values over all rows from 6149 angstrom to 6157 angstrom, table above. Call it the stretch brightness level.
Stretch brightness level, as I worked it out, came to 14.7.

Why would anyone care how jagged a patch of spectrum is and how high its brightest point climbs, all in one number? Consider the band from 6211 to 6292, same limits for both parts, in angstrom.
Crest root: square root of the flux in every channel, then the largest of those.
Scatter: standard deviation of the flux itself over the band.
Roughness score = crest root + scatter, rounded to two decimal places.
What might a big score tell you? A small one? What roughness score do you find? 4.25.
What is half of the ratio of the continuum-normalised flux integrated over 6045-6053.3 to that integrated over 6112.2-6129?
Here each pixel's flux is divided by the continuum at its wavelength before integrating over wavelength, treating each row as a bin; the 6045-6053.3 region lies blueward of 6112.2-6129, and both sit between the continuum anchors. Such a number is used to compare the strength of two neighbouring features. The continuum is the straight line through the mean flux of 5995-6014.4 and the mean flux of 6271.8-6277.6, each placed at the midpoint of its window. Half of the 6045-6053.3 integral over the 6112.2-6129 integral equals 0.26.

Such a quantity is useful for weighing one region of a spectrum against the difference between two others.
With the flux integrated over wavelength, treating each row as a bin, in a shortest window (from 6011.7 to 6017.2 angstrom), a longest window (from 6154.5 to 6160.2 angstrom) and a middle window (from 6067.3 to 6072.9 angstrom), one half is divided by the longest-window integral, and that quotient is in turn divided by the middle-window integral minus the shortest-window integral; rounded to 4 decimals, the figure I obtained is 0.0002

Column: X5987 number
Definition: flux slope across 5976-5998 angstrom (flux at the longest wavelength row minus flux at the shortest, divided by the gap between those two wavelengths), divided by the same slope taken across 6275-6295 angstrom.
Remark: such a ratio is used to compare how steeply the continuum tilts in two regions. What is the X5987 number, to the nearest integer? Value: -12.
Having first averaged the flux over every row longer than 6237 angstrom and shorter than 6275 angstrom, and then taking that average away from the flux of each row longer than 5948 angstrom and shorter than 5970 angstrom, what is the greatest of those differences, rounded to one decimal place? 1.5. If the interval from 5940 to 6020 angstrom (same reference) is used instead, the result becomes 1.8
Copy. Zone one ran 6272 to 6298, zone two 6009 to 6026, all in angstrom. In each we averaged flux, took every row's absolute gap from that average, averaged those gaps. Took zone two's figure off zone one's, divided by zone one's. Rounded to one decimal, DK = -17.2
